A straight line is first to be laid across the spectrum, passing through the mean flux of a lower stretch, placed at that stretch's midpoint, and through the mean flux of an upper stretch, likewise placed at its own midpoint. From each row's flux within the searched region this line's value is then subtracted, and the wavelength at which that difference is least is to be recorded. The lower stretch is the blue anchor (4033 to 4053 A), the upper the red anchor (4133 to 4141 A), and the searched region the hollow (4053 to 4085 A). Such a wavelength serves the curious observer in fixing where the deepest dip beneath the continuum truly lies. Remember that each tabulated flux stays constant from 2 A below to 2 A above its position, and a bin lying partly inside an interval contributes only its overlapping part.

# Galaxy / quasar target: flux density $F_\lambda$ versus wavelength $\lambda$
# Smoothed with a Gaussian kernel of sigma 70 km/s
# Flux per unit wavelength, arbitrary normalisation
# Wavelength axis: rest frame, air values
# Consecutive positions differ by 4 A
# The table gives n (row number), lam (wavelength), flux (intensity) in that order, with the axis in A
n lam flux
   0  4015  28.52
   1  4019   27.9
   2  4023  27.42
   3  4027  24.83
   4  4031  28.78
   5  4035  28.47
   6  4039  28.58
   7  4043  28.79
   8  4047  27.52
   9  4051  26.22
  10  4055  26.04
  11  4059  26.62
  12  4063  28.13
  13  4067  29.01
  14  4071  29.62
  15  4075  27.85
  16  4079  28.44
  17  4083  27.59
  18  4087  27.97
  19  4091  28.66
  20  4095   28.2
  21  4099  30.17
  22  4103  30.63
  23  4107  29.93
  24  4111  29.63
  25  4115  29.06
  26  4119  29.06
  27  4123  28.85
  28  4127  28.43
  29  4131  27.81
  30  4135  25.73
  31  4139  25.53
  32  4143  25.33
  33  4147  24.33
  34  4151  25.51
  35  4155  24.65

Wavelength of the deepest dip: 4055 A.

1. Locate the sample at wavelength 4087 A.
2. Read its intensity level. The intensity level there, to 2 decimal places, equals 27.97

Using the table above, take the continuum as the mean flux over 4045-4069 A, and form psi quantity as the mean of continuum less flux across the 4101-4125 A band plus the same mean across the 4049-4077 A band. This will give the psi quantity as -2.7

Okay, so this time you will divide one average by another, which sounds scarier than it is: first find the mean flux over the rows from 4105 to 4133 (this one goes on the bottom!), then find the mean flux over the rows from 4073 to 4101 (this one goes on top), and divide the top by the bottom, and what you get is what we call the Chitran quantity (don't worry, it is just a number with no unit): 0.98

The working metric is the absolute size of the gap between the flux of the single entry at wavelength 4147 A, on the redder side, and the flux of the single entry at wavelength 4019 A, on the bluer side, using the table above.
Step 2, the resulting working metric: 3.57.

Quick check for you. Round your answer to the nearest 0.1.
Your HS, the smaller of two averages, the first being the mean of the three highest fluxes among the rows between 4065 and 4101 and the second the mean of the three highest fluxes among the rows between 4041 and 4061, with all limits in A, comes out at 27.6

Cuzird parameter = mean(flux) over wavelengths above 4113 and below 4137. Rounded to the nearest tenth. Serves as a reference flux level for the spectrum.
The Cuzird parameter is 28.2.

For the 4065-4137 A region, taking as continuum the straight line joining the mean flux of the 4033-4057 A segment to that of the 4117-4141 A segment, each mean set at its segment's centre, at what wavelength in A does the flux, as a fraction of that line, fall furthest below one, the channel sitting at 4135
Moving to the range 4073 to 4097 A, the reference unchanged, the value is 4083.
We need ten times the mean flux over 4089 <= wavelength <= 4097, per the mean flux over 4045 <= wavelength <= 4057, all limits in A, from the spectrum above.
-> 10.7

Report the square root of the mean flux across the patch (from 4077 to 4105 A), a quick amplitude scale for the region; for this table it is 5.37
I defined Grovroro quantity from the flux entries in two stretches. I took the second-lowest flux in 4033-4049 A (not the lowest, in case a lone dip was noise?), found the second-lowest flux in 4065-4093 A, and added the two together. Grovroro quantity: 56.3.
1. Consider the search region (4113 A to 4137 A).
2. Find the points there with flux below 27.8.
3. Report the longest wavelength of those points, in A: 4135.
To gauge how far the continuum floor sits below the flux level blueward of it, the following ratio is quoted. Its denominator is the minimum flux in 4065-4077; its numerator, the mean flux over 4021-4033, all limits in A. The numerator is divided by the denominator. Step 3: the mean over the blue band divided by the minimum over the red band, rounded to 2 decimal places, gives 0.97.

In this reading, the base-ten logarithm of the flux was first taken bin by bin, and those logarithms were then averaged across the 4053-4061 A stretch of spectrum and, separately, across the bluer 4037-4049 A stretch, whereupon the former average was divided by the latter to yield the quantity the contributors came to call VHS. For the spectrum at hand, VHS 0.98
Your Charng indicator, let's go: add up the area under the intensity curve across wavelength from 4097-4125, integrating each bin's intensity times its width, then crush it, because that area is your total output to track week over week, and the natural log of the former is 6.7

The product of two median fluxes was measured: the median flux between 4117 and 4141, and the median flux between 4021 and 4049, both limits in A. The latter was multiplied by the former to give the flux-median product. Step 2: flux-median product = 801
